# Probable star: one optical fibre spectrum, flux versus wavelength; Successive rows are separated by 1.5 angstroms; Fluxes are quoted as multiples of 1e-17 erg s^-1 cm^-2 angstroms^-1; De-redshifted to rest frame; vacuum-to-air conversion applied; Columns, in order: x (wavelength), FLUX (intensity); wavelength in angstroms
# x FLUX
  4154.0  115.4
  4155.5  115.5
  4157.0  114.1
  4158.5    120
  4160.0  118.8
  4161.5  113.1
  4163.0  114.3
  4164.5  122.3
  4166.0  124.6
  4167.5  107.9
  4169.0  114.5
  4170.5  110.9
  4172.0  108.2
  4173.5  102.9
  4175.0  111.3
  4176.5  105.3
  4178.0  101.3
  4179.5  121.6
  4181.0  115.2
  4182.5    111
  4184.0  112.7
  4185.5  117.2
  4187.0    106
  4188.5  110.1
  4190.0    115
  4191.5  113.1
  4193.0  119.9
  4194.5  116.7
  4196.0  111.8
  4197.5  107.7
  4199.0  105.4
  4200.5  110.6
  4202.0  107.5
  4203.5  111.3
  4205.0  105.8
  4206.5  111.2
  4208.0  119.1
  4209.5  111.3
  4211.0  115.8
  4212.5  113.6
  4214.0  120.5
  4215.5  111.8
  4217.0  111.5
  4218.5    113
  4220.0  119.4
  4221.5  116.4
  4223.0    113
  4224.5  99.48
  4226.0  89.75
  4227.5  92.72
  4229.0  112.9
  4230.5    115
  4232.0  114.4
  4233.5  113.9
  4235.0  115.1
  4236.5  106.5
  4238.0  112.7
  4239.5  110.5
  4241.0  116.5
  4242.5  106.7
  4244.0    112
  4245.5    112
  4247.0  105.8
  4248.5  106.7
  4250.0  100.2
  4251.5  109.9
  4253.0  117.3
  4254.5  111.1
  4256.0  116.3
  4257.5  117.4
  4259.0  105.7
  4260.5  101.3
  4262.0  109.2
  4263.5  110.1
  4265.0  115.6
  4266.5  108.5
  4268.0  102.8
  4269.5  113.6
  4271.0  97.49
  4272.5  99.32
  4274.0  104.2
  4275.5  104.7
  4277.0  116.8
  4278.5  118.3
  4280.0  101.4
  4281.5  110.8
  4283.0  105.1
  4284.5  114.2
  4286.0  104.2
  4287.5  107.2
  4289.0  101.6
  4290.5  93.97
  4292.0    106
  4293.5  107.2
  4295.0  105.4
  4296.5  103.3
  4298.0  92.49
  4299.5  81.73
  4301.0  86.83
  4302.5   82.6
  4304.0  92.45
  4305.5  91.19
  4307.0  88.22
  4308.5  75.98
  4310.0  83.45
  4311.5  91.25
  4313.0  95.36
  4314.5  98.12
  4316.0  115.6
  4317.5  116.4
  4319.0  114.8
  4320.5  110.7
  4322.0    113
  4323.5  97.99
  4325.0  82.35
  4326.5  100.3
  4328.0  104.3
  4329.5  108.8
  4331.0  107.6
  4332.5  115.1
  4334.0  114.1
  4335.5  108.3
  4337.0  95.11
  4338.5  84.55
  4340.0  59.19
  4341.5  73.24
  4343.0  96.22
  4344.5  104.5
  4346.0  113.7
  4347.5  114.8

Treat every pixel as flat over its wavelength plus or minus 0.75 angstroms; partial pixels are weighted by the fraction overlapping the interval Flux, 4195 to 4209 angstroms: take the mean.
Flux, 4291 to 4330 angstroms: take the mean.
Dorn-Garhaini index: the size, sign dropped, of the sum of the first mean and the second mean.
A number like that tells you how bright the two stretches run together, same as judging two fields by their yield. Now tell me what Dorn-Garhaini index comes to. 208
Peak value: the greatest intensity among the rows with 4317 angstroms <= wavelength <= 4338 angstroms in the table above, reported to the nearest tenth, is 116.4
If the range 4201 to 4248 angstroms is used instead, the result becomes 120.5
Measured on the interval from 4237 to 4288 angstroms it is 118.3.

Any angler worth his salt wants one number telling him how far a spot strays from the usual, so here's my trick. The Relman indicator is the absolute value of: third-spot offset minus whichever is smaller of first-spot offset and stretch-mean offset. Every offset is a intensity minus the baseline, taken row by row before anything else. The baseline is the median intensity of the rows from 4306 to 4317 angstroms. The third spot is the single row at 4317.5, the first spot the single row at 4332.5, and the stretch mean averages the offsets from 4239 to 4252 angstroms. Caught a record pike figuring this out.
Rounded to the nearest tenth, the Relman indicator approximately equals 7.5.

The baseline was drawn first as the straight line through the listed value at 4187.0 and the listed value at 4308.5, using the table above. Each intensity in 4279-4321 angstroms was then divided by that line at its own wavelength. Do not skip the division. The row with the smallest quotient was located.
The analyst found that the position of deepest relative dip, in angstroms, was 4308.5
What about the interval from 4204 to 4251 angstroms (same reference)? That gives 4226.0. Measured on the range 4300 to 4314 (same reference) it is 4308.5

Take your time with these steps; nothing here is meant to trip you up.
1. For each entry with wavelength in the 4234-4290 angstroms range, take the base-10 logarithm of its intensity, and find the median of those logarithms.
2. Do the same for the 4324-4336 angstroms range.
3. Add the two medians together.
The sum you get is 4.07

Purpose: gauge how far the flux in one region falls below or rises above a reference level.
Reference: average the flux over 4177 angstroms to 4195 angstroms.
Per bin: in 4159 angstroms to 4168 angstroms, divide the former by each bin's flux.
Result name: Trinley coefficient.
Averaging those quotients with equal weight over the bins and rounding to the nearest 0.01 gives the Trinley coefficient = 0.97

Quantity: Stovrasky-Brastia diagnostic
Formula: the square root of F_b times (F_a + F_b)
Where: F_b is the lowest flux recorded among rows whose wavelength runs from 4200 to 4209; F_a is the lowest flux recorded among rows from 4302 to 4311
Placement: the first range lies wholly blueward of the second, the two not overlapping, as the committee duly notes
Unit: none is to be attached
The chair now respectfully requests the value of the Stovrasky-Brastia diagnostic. 139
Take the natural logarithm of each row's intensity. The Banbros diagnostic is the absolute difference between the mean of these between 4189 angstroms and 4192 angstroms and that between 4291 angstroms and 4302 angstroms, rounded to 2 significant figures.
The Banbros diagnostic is 0.16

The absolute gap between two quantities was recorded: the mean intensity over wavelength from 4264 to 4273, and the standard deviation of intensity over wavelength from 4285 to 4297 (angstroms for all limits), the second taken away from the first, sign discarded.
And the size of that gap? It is 102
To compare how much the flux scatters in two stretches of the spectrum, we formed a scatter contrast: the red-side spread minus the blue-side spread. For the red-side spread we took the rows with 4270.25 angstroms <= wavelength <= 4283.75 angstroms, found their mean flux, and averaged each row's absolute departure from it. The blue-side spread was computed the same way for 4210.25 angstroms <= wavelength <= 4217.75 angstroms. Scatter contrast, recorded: 3.1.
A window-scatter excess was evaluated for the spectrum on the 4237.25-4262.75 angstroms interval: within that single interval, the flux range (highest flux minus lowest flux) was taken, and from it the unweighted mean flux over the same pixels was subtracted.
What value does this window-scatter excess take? -93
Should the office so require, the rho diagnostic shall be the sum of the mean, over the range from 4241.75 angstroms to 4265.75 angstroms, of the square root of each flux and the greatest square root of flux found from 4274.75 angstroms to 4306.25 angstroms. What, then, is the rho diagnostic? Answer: 21.4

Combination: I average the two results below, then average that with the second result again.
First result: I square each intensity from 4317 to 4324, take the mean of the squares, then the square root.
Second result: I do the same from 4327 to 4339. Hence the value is 106.6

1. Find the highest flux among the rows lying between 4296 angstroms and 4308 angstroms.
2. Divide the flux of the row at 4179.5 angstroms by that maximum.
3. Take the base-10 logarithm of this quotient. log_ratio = 0.071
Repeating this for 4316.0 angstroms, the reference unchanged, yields 0.049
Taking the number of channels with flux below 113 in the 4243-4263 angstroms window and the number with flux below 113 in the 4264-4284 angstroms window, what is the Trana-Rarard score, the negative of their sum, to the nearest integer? -19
